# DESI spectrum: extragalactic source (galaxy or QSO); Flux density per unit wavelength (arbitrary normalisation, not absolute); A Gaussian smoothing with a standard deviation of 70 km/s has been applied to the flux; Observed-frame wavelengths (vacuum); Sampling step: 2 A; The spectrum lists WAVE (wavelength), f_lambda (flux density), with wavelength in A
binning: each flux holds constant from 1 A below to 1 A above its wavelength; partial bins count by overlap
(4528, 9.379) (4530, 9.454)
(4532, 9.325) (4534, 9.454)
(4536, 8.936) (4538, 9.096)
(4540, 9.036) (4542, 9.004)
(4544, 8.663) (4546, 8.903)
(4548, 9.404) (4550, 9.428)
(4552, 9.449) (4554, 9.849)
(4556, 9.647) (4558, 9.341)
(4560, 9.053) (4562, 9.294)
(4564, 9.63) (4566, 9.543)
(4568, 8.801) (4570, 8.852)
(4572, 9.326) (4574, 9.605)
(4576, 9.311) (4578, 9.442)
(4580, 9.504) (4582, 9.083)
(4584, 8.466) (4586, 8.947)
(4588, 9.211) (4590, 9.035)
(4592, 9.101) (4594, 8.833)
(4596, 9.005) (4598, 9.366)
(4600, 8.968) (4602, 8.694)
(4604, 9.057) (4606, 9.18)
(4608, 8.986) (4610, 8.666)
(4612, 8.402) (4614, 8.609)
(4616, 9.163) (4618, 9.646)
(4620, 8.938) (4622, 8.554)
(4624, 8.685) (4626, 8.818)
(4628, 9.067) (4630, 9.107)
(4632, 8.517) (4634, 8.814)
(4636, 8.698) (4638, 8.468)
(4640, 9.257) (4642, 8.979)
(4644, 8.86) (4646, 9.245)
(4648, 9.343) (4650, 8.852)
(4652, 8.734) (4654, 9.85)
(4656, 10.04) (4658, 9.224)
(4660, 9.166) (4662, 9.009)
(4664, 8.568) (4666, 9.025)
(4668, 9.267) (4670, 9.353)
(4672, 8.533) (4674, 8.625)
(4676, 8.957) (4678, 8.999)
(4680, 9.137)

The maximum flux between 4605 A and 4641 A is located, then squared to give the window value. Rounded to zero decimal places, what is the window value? 93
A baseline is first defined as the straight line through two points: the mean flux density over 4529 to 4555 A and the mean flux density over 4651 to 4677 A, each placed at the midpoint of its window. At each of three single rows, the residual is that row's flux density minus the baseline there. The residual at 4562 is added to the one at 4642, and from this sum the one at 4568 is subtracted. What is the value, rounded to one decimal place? 0.3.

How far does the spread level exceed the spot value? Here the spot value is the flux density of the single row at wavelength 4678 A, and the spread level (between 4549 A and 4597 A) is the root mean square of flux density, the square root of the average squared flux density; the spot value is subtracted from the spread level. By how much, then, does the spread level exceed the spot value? 0.25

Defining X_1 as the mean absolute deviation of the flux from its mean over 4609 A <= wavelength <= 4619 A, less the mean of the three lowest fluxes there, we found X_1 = -8.15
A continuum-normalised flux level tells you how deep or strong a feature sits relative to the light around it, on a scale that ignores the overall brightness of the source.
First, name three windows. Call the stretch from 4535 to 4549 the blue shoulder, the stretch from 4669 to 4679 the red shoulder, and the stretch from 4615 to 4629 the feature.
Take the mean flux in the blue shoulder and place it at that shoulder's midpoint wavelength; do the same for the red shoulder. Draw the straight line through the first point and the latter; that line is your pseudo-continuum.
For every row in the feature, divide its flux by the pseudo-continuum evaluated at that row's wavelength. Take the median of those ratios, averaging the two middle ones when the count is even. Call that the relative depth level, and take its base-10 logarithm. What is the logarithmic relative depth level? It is 0.000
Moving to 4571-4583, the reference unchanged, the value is 0.019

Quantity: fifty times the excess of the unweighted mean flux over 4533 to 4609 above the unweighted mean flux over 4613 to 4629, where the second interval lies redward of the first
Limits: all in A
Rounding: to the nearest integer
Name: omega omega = 12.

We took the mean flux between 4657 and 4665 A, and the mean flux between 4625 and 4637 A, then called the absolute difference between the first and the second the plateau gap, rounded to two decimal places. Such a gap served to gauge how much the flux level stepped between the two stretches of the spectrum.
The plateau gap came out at 0.15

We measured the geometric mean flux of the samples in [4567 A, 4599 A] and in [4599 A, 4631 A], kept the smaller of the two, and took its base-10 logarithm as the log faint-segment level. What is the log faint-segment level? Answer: 0.950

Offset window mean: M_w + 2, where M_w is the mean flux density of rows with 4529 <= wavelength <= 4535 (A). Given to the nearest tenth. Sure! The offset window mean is 11.4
